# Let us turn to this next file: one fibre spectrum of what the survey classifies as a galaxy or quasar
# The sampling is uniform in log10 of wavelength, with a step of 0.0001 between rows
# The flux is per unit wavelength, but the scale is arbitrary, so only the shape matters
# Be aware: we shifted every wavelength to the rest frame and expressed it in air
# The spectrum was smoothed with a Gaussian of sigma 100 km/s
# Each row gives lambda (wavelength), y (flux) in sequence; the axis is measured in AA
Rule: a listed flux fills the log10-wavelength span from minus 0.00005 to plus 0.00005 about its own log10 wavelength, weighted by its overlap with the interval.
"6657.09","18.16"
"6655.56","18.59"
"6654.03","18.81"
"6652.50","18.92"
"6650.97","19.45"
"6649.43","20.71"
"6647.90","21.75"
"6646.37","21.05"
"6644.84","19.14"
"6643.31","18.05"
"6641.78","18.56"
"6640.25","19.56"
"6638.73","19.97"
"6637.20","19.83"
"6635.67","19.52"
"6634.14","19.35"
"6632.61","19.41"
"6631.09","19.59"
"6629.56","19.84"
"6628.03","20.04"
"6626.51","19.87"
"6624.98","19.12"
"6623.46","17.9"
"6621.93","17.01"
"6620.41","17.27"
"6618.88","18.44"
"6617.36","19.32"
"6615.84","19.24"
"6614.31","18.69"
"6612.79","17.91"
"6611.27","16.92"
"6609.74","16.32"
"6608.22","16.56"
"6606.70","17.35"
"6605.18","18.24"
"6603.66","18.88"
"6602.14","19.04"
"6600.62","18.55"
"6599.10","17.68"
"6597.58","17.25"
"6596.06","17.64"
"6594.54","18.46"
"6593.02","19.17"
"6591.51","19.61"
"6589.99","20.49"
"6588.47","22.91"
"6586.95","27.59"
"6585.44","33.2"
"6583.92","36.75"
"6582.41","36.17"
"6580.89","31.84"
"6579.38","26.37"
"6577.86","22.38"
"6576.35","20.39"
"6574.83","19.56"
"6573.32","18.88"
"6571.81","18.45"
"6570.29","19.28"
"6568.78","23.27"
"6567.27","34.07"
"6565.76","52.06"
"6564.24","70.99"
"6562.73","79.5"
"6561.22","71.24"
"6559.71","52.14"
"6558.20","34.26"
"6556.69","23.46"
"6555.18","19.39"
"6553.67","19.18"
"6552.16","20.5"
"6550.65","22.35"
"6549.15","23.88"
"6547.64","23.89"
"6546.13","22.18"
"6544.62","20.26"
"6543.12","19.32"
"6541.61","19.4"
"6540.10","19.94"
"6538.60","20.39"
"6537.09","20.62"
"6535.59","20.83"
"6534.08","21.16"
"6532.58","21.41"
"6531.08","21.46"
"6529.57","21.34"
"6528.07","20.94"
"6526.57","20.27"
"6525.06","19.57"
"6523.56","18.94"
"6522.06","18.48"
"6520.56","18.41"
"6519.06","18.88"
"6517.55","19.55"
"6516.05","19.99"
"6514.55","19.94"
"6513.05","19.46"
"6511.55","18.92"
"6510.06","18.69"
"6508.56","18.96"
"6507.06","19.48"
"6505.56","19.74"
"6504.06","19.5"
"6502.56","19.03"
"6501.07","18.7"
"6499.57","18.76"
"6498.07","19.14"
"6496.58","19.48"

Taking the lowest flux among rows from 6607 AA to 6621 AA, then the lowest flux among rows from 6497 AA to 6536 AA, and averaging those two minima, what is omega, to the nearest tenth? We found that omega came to 17.4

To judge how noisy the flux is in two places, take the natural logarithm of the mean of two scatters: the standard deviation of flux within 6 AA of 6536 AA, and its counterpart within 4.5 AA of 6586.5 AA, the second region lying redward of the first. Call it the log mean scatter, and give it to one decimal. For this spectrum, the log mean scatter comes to 1.3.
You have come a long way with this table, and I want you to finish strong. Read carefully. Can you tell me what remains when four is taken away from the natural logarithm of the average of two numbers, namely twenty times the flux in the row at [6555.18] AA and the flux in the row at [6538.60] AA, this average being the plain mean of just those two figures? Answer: 1.32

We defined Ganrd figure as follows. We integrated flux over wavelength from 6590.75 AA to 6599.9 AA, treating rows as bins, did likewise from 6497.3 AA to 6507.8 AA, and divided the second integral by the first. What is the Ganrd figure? 1.2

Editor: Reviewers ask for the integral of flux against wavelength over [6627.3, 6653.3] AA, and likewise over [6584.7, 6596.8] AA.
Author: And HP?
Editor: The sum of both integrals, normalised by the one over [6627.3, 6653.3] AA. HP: 1.5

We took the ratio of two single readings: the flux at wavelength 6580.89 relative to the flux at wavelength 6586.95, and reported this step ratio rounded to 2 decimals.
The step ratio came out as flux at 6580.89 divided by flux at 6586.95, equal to 1.15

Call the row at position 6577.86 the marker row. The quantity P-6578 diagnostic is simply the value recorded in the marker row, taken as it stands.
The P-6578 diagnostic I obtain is 22.38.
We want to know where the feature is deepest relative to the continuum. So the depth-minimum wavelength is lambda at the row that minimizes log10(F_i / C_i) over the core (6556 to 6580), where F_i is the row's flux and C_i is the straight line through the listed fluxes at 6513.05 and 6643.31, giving 6571.81 AA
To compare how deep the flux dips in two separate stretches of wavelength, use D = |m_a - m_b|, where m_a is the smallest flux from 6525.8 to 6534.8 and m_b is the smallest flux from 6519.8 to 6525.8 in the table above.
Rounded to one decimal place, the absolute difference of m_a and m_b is 1.9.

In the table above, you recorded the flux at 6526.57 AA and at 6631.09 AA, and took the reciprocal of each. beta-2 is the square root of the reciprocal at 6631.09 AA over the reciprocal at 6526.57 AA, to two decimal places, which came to 1.02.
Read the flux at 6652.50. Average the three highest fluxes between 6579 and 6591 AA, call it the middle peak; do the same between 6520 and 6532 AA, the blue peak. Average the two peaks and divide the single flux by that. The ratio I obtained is 0.67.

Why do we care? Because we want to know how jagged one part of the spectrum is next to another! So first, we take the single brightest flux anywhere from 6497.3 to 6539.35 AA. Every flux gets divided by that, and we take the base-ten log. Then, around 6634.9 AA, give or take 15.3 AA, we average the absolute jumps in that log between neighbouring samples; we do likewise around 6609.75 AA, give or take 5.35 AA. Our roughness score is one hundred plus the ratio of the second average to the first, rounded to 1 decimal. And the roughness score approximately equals 101.3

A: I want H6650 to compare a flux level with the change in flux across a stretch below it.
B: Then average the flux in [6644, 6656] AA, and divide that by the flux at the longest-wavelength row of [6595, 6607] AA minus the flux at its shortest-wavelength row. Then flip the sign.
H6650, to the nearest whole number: 68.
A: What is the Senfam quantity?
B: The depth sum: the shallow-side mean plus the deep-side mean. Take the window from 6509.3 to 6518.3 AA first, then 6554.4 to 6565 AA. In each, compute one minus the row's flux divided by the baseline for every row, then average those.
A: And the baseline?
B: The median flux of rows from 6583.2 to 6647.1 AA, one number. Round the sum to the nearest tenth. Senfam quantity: -1.6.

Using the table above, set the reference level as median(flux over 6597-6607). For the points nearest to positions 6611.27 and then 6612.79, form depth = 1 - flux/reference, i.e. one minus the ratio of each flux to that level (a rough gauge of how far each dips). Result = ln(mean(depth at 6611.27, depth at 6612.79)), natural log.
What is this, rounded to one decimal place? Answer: -3.1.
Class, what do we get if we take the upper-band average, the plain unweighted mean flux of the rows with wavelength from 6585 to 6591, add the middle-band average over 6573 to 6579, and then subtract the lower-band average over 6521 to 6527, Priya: 27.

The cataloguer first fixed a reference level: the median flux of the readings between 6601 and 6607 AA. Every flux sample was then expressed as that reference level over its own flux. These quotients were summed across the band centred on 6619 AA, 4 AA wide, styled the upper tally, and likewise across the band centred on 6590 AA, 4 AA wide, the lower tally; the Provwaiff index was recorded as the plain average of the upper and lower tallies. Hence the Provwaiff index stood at 2.85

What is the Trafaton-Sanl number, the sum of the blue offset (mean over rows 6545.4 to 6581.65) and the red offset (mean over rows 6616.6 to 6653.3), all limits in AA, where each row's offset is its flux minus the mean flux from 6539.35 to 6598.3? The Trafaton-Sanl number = -5.9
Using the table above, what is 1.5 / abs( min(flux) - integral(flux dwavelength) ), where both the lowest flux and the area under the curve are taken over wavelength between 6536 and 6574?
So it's 0.001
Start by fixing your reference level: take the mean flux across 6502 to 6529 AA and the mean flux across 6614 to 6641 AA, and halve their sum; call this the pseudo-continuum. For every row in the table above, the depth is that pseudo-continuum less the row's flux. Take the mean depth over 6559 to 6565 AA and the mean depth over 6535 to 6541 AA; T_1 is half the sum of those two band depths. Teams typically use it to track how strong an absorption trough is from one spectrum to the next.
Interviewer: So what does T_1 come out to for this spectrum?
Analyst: -25.2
